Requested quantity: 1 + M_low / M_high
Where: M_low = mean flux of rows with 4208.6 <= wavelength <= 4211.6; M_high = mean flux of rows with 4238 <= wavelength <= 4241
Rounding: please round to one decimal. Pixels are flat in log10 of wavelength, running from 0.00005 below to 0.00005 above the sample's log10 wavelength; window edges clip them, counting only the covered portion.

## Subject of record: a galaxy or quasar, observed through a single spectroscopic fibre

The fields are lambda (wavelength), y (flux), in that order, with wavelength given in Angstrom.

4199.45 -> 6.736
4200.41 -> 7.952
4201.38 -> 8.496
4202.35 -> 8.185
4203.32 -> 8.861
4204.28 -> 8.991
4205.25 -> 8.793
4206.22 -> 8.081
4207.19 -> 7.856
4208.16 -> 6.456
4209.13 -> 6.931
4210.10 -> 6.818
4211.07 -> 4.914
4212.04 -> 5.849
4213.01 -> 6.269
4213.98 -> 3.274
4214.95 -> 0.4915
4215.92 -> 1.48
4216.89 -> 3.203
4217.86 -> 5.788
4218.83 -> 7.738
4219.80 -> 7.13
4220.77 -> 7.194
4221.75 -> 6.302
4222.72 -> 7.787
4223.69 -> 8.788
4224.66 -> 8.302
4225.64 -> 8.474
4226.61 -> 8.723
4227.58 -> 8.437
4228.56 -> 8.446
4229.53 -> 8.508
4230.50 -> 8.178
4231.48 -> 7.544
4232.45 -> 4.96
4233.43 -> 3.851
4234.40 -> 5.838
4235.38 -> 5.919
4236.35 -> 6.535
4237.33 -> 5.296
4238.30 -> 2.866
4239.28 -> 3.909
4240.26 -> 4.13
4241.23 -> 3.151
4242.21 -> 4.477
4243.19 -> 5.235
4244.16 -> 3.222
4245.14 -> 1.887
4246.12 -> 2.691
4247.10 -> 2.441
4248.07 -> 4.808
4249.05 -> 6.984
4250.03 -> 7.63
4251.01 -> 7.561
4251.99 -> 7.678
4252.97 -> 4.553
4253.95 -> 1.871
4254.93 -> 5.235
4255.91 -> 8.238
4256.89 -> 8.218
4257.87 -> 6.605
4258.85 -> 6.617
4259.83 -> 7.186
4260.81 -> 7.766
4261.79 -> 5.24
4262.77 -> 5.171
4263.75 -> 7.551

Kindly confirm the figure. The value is 2.7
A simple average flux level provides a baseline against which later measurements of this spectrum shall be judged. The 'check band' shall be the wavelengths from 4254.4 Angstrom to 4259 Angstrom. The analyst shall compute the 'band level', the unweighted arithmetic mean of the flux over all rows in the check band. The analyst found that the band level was 7.0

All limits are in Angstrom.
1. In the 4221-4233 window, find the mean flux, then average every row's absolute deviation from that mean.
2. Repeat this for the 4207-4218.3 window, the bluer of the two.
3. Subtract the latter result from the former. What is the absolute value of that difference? 1.1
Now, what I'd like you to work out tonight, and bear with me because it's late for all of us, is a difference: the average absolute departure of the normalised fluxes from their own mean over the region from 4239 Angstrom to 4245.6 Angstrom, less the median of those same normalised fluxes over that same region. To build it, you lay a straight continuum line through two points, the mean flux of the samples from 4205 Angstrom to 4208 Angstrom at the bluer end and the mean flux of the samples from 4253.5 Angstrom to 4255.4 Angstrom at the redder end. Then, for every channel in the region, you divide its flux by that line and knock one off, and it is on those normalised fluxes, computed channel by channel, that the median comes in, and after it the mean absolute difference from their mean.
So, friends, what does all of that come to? 0.38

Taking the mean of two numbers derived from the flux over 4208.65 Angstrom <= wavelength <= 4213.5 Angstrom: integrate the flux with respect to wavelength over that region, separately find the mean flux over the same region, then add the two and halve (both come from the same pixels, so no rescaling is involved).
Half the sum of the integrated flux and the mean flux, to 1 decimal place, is 18.0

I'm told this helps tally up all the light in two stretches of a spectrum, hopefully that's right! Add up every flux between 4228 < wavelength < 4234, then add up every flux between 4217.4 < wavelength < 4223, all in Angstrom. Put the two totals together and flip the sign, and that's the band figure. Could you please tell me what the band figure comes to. -83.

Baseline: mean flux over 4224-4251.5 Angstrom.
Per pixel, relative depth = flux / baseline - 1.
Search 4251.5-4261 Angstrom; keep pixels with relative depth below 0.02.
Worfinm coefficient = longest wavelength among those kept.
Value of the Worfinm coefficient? 4254.93 Angstrom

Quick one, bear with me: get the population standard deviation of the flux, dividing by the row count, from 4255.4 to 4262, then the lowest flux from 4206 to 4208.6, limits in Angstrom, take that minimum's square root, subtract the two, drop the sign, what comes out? 1.5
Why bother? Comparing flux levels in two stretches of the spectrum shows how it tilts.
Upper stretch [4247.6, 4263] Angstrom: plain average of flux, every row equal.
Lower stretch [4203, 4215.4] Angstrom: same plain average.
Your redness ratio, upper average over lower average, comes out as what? 0.99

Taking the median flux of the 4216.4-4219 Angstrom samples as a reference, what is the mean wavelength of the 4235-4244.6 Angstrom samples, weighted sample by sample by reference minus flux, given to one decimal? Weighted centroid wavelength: 4241.1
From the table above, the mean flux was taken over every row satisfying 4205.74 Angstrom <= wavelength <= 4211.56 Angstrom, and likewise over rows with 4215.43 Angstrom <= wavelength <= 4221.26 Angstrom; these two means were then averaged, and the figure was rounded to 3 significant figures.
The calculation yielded 6.13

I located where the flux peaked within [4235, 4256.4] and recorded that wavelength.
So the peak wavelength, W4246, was 4255.91 Angstrom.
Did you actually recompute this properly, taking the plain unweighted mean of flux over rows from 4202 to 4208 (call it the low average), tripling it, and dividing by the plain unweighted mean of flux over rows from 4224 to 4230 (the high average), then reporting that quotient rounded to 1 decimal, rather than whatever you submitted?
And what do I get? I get 3.0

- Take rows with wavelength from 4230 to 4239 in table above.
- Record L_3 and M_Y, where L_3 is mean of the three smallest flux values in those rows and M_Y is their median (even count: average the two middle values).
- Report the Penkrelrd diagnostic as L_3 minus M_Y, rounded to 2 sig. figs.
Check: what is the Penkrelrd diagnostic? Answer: -1.9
